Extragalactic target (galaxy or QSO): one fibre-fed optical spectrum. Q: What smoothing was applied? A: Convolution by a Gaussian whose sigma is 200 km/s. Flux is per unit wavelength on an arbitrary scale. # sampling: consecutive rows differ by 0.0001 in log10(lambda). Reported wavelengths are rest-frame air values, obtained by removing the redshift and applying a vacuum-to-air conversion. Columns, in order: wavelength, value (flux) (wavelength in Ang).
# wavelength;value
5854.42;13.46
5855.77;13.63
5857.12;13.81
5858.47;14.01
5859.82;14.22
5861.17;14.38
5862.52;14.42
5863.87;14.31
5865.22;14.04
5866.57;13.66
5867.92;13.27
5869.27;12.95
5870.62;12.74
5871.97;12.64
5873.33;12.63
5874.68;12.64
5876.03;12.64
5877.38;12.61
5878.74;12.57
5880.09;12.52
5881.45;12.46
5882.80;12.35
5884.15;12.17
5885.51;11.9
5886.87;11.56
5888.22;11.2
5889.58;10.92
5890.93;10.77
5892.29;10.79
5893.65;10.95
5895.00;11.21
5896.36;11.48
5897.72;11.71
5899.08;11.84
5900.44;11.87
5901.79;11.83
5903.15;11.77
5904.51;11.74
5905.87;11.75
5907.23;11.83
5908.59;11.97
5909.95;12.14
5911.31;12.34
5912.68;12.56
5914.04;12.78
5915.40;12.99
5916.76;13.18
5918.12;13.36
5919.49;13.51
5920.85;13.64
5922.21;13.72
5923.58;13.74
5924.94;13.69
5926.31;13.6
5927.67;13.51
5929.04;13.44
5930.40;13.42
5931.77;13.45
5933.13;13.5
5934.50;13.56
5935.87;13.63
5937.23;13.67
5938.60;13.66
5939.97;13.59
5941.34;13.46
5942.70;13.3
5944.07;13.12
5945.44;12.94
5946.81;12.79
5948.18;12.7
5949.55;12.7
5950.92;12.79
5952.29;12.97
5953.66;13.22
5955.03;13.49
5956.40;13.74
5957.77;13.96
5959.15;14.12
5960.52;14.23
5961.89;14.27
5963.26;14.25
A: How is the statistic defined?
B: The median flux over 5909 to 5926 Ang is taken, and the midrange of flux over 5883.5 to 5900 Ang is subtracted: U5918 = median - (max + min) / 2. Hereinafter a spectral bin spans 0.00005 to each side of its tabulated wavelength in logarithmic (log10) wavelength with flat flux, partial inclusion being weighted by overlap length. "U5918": 1.8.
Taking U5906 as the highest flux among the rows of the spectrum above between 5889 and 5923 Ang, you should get 13.72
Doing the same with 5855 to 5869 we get 14.42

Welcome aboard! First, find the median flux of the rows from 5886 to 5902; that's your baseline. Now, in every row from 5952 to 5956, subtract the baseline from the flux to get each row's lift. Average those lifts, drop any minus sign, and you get 1.9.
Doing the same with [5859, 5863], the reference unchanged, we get 3.0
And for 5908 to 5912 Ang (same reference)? 0.8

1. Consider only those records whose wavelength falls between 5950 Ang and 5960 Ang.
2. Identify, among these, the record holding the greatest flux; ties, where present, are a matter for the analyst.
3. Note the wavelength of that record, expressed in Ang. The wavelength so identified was 5959.15 Ang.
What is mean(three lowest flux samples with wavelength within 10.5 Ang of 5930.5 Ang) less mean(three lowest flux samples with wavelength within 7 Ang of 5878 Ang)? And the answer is 1.1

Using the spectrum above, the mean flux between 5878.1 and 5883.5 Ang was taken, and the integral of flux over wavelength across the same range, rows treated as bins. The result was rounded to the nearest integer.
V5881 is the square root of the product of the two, 29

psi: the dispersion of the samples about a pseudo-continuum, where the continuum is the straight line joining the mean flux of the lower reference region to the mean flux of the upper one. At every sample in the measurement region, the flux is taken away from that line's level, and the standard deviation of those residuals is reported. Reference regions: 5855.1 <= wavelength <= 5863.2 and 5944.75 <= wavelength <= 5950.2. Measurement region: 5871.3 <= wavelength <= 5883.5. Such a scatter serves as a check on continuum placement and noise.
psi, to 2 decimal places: 0.06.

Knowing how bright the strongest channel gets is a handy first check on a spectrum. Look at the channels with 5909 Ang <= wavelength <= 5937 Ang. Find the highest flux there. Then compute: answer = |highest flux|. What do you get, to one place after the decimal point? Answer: 13.7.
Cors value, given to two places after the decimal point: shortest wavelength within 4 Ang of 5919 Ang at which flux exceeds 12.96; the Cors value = 5915.40 Ang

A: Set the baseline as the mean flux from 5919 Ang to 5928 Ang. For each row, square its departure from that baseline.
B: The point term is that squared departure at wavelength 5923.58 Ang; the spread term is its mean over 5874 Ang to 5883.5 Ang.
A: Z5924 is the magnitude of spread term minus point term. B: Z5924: 1.2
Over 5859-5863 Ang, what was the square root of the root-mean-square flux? 3.79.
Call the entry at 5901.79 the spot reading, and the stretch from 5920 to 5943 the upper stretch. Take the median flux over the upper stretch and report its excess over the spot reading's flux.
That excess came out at 1.8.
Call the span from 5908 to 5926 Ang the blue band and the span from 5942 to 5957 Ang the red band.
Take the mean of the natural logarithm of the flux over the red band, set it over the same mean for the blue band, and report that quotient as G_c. 1.00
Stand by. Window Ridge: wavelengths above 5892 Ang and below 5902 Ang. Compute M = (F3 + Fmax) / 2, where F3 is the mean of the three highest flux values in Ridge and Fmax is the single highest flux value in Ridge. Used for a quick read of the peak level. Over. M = 11.86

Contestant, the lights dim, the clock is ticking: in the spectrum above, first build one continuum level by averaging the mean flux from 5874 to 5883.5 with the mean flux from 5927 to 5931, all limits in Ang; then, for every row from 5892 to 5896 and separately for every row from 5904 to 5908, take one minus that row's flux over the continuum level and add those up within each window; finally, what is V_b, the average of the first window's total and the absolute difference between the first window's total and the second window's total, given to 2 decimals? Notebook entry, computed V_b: 0.32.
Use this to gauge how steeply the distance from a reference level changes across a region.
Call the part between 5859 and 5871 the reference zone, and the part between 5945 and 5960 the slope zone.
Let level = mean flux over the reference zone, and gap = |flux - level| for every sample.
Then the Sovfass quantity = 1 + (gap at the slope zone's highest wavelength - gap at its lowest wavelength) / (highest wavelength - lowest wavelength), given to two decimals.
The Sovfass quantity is 0.96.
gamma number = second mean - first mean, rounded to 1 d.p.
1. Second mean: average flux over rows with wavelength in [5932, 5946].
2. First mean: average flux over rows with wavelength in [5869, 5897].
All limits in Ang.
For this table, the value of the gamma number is 1.5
